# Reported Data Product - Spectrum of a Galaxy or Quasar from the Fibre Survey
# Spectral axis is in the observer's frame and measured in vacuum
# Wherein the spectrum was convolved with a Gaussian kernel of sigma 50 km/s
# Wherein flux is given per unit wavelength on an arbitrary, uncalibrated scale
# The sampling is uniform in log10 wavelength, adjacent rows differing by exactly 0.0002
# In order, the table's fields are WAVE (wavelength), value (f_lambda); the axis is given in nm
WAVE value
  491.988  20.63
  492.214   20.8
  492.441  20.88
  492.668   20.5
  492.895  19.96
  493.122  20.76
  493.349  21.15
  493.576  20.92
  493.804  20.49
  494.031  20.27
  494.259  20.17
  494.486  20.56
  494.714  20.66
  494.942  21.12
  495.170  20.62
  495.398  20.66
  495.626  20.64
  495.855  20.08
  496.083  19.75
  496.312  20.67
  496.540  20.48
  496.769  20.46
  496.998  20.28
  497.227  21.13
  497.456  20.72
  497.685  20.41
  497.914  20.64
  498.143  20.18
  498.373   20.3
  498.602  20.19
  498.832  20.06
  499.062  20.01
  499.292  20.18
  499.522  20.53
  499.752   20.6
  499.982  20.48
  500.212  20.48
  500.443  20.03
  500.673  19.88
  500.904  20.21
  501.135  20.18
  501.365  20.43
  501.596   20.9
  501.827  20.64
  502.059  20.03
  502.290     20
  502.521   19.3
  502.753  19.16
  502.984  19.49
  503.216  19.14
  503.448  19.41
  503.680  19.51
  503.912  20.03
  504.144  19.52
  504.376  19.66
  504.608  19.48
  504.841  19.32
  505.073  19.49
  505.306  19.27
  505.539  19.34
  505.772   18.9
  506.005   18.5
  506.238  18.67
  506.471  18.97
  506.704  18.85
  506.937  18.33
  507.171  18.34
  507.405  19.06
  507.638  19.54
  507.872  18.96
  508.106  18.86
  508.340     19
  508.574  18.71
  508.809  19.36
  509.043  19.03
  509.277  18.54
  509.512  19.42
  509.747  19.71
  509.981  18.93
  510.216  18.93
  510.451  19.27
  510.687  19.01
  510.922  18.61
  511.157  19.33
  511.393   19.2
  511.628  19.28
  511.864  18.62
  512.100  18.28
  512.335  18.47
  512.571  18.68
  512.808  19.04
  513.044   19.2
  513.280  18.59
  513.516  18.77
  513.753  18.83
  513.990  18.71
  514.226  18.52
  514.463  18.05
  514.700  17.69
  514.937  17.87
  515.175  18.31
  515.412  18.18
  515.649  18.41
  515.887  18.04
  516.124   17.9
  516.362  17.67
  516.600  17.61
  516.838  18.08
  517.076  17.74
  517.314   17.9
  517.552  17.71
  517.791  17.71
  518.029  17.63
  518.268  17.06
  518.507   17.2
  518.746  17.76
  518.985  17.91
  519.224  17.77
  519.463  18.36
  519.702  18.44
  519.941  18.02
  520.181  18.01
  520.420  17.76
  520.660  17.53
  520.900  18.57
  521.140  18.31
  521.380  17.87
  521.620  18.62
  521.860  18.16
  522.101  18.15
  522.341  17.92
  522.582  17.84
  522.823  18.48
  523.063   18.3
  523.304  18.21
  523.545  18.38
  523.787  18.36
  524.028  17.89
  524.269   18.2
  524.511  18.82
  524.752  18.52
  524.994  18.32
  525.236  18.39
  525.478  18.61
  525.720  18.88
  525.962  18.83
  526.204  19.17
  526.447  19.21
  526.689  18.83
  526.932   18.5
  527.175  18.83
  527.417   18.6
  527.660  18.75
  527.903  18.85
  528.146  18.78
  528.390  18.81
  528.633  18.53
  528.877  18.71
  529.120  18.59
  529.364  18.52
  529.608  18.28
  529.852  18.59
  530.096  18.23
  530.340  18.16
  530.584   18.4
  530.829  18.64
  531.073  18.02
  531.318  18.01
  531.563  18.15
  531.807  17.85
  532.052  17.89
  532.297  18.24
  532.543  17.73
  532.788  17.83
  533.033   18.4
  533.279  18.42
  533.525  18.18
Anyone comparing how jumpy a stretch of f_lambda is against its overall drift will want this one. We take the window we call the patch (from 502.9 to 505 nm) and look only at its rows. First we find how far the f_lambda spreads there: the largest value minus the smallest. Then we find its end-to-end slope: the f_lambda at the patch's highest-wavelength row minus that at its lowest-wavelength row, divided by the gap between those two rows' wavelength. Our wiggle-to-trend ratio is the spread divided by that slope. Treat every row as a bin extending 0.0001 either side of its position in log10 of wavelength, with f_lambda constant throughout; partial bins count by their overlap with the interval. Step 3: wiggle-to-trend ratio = -10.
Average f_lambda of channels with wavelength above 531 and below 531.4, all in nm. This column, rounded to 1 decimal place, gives 18.0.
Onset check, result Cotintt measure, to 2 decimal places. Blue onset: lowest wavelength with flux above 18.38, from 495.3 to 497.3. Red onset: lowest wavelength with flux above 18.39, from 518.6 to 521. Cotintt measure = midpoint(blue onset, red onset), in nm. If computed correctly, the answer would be 507.55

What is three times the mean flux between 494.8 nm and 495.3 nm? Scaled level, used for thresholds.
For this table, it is 63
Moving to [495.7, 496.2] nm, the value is 60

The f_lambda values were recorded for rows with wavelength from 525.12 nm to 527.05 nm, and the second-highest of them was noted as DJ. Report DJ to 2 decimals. 19.17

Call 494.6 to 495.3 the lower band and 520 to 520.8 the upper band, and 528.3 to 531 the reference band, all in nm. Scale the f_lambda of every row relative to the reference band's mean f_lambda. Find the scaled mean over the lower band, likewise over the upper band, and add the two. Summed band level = 2.09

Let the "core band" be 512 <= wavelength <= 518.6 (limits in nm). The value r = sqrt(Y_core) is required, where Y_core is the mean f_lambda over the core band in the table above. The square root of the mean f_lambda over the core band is 4.26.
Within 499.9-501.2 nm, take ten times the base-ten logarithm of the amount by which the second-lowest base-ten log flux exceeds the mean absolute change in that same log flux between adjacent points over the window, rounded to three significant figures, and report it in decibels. 1.13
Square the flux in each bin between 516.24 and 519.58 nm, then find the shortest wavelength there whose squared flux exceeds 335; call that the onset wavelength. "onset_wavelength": 519.463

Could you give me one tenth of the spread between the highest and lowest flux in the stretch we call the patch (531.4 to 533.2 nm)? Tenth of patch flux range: 0.067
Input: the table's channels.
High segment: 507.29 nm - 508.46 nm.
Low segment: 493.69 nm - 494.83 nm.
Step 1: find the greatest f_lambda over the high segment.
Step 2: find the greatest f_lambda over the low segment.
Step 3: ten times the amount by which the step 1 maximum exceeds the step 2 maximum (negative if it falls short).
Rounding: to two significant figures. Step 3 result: -11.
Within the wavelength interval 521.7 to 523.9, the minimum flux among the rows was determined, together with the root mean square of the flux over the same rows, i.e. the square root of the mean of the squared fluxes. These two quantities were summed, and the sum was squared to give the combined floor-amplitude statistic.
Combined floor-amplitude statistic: 1299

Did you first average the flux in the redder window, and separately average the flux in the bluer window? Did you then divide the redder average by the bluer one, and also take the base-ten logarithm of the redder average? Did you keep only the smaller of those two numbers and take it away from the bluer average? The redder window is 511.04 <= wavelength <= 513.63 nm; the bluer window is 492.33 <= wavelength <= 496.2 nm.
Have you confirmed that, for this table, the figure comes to 19.6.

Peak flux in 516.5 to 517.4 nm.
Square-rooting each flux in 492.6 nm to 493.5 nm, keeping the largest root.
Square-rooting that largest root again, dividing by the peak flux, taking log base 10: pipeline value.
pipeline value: -0.93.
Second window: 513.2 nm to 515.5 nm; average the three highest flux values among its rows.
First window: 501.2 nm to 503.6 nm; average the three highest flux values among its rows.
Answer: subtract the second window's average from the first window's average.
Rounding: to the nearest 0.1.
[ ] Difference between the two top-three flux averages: 1.9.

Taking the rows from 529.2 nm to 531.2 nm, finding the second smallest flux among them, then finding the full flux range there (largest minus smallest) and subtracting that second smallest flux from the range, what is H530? -17.5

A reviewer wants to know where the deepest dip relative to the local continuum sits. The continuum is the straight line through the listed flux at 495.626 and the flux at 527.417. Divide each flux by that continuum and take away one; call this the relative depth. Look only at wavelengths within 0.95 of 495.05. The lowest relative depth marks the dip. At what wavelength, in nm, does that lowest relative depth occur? 494.259 nm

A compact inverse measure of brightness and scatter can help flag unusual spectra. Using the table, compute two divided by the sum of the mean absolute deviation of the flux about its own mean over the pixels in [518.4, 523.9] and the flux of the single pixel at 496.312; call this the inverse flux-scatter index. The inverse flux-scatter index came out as 0.095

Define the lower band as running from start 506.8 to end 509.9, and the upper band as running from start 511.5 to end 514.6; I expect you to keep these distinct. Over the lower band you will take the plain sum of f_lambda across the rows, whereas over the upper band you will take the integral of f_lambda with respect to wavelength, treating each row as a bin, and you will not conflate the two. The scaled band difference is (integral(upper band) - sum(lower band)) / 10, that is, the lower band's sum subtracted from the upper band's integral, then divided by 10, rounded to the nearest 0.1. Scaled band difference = -18.9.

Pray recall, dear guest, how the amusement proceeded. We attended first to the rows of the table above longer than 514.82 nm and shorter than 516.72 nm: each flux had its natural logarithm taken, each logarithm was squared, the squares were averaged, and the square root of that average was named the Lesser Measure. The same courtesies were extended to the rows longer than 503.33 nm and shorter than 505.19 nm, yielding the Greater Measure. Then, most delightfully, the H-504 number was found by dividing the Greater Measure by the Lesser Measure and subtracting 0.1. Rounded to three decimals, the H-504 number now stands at 0.929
